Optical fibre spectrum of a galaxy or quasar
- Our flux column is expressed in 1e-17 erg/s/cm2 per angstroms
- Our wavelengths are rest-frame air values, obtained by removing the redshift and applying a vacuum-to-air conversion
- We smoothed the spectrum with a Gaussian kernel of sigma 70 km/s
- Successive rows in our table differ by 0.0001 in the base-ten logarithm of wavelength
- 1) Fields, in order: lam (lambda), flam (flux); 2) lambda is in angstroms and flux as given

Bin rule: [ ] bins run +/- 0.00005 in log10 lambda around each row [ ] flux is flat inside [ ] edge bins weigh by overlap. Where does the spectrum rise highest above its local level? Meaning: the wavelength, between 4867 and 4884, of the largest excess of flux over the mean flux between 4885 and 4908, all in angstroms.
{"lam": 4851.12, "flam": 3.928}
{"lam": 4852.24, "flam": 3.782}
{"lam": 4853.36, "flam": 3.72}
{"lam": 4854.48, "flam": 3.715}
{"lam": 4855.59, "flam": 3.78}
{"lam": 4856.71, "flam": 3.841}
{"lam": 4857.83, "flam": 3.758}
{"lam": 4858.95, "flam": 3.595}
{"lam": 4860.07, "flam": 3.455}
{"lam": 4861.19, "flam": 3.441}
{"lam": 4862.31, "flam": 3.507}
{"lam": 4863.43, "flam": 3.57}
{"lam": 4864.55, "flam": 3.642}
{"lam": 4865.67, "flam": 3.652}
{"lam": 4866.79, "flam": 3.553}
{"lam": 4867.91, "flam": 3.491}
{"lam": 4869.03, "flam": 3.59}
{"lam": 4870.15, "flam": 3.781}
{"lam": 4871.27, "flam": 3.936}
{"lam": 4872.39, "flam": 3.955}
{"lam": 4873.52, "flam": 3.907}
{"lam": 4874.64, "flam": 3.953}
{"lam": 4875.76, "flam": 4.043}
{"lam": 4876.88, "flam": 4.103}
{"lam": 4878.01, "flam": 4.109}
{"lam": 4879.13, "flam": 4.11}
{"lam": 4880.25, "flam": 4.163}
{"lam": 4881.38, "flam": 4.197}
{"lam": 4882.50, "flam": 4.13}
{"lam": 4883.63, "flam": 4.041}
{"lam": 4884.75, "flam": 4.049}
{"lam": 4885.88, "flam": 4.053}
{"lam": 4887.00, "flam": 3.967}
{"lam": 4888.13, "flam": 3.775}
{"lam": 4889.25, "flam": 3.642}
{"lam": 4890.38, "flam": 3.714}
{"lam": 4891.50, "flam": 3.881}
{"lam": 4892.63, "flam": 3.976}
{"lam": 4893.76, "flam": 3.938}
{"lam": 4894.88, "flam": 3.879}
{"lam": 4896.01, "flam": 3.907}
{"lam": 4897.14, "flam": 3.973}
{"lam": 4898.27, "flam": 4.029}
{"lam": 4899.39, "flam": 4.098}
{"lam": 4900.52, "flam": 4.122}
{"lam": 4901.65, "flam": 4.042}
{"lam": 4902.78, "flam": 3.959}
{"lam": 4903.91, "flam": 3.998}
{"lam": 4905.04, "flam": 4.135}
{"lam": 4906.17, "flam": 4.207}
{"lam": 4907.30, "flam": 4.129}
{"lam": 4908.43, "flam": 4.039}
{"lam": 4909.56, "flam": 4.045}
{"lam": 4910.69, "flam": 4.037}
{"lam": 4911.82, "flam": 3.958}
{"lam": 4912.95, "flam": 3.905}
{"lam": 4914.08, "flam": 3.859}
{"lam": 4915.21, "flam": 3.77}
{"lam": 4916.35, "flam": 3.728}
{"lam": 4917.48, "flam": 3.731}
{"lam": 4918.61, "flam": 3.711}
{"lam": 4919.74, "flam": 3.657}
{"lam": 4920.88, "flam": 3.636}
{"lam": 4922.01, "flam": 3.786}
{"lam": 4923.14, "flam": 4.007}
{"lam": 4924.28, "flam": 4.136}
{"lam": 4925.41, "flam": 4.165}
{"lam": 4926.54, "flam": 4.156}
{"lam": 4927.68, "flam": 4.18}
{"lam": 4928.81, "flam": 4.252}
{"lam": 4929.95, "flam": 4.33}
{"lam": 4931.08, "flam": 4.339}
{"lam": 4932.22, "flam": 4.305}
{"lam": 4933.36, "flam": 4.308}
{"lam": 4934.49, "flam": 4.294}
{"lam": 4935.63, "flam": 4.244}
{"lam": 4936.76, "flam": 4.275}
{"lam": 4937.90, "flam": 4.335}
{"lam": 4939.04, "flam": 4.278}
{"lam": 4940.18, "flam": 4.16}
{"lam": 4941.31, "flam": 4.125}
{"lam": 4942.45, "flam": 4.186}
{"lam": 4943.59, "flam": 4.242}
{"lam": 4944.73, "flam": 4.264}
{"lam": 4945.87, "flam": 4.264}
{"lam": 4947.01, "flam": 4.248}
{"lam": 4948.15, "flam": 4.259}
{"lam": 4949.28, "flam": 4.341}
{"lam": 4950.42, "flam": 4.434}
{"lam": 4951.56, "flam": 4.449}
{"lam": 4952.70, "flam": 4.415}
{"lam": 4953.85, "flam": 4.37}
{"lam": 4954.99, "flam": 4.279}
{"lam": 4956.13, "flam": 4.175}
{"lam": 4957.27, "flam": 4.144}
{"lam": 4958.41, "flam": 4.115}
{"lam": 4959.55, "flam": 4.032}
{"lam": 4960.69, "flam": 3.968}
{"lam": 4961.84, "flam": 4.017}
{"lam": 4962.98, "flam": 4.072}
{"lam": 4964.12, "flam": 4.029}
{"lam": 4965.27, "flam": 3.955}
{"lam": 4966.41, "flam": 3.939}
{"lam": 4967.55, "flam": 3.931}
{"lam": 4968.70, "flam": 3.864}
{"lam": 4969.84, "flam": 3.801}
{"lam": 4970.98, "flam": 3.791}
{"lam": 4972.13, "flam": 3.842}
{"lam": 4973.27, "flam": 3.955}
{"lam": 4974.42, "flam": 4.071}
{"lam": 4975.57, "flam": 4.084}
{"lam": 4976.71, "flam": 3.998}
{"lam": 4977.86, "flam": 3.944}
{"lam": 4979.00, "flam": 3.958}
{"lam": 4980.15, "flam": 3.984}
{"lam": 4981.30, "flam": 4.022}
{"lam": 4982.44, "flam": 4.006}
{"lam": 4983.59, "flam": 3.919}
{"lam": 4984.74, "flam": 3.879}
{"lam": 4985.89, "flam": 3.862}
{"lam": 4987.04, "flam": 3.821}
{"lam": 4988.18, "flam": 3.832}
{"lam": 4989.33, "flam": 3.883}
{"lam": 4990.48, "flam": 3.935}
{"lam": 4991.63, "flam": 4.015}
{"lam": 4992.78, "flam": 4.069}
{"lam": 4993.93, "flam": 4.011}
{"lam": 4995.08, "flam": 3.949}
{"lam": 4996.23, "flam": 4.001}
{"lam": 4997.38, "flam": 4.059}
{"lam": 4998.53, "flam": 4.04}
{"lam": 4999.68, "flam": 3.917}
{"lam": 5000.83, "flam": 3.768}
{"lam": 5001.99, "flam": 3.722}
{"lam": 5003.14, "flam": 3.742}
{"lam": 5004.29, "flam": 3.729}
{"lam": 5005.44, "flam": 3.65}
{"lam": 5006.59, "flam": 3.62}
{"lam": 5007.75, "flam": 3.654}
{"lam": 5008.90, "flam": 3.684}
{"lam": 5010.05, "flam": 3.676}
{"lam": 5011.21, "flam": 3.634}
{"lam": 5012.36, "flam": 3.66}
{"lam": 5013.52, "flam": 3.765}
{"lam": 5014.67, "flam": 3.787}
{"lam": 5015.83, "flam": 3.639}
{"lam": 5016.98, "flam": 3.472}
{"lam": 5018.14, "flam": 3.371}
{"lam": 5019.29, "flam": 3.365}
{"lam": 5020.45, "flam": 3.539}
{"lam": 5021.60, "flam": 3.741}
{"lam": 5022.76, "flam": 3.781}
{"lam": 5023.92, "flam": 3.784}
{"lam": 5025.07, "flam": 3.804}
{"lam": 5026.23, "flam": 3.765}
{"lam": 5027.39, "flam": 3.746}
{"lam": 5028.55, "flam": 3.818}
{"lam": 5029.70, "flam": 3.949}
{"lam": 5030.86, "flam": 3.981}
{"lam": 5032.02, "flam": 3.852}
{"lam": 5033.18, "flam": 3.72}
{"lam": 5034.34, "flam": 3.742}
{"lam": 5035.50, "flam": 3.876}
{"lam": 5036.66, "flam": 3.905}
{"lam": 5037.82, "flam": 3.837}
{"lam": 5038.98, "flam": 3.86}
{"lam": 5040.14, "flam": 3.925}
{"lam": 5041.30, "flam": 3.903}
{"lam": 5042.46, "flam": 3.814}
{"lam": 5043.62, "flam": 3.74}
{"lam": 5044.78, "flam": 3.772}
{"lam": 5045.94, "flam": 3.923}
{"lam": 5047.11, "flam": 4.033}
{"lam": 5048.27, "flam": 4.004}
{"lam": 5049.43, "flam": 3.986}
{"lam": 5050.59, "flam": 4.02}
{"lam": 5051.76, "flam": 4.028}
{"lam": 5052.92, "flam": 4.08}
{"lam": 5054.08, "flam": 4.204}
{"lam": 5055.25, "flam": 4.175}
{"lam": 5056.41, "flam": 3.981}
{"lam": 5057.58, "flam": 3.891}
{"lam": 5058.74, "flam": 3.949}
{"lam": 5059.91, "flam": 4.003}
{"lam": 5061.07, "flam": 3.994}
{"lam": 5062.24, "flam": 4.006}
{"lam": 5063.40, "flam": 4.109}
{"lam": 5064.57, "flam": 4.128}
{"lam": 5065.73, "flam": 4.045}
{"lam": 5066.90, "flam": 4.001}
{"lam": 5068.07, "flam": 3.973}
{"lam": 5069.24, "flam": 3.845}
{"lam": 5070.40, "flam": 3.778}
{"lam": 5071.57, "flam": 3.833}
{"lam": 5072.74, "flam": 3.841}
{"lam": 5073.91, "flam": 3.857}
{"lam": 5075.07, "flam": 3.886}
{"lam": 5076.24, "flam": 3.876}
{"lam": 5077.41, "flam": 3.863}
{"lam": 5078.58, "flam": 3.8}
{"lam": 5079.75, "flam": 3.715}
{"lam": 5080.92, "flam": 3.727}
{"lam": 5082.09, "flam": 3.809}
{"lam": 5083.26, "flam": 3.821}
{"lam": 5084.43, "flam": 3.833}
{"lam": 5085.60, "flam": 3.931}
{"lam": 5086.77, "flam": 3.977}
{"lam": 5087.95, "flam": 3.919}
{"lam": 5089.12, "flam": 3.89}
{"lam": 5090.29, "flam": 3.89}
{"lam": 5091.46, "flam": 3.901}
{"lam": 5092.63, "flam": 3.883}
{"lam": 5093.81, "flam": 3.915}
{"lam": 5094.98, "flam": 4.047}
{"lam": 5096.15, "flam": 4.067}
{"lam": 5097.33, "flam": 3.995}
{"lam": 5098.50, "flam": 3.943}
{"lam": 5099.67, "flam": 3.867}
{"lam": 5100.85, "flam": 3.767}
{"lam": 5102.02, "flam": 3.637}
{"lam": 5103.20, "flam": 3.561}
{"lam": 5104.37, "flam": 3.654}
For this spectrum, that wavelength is 4881.38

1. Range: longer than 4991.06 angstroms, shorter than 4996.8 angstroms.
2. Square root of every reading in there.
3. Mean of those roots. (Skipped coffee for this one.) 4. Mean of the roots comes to 2.00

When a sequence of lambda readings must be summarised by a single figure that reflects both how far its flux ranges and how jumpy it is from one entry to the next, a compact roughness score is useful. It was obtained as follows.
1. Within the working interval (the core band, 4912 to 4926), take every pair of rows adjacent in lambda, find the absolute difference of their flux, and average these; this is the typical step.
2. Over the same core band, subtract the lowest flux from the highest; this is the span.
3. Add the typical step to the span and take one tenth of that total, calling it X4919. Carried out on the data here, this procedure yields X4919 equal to 0.060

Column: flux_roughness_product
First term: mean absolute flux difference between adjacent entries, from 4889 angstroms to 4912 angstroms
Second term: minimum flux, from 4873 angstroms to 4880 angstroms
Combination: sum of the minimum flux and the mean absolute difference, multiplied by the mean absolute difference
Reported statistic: 0.267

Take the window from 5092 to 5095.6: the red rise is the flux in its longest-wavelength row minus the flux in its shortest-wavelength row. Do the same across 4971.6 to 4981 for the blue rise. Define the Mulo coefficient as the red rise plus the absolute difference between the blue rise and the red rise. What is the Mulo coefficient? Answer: 0.19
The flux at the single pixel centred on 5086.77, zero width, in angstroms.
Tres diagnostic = 3.977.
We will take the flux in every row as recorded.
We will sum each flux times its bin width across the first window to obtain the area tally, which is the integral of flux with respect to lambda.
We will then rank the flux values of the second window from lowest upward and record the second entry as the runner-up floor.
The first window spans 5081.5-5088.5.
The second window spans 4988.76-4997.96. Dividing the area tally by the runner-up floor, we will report 6.9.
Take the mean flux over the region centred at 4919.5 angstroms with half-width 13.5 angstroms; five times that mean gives 20.0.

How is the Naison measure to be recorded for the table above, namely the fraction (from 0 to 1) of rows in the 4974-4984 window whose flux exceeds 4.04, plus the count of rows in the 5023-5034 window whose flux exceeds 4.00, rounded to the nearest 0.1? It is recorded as 0.2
